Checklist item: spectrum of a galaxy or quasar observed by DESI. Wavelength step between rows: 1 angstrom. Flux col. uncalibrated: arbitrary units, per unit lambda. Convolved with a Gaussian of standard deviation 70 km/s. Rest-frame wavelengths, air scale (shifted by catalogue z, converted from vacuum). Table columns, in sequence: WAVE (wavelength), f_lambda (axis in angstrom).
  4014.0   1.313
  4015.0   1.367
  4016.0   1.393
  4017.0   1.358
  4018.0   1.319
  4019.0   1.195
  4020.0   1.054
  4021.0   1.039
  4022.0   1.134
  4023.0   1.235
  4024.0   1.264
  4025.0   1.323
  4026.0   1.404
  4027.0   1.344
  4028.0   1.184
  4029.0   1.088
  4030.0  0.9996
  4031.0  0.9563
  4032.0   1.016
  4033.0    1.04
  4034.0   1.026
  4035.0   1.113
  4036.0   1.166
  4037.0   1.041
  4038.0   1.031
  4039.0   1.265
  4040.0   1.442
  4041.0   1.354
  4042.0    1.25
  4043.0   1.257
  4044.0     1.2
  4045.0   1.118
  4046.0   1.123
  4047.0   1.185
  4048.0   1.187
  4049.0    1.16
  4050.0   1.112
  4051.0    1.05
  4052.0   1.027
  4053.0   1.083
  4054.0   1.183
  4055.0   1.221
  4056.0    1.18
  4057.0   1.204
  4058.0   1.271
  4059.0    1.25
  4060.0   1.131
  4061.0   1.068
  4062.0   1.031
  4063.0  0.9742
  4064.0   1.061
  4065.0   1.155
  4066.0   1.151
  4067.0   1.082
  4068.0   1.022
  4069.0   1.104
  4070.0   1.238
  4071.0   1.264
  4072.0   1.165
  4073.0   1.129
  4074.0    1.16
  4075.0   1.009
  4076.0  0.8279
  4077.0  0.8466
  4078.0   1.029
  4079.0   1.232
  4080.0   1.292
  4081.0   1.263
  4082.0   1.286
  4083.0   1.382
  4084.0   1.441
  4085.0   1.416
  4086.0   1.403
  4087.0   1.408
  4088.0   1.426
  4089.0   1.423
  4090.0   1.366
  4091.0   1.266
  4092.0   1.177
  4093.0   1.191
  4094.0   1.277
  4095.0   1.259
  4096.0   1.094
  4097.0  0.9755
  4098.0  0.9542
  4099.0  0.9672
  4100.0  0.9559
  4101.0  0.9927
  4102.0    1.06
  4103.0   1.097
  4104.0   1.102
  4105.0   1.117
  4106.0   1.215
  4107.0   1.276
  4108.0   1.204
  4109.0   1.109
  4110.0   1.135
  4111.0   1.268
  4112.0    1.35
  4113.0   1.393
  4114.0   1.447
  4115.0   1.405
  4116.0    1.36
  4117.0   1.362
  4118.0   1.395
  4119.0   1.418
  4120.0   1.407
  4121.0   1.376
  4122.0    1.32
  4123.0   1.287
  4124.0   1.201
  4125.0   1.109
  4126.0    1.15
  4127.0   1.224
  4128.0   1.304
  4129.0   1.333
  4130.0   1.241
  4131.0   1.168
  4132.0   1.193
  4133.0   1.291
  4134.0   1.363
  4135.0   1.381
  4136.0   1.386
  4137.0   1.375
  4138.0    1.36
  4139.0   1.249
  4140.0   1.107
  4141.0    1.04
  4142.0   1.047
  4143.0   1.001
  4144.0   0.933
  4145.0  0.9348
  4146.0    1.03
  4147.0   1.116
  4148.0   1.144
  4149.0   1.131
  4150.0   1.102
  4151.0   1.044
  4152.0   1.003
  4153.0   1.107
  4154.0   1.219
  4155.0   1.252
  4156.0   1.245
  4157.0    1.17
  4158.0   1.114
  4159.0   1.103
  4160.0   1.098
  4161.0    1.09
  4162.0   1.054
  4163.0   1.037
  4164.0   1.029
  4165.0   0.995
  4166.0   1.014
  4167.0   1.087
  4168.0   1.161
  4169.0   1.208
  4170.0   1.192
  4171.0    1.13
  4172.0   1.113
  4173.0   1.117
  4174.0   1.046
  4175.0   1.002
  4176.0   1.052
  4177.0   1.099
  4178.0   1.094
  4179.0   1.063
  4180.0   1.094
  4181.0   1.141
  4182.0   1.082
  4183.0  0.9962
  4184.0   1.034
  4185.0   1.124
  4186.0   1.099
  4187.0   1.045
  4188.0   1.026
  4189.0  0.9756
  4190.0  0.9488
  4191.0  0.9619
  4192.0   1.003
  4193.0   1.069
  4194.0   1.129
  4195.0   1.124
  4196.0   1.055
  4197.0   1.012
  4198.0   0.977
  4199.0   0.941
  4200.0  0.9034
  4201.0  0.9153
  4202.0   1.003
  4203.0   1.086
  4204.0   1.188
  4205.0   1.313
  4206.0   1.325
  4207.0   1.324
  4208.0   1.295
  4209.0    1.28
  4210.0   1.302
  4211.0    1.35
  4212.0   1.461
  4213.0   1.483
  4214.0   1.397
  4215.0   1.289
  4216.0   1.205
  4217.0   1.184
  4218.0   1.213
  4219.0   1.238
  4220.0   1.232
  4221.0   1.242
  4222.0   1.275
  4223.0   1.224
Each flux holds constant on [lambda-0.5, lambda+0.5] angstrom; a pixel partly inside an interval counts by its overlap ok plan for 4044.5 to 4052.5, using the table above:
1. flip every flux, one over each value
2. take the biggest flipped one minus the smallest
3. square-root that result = 0.36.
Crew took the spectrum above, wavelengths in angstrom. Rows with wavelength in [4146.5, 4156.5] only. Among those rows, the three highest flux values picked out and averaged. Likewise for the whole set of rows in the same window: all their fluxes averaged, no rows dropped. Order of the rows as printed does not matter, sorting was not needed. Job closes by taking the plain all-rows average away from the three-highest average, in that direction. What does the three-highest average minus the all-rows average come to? 0.10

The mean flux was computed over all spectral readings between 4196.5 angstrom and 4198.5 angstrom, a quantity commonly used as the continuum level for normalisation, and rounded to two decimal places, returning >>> 0.99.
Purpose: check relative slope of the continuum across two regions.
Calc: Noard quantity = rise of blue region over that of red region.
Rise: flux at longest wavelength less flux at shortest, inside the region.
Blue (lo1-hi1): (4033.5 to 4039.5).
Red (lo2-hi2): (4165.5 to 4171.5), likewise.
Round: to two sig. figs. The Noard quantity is 2.1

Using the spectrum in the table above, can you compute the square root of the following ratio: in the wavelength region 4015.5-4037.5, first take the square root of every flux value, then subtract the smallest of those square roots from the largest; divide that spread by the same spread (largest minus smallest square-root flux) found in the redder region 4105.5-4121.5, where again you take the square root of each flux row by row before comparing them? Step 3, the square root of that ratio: 1.18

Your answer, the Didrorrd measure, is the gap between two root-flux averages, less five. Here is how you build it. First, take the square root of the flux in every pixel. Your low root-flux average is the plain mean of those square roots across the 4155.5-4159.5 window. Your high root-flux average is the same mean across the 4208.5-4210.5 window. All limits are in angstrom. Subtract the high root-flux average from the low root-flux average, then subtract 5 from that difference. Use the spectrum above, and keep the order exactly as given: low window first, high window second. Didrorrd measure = -5.06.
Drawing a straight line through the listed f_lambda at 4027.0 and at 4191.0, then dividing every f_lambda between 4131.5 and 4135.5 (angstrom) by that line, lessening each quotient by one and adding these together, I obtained 0.8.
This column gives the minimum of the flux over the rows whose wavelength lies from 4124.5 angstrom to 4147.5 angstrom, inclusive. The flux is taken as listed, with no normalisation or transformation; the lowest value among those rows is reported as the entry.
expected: 0.933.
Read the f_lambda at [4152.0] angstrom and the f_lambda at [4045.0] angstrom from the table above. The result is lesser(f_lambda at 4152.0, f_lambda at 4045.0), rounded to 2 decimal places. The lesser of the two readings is 1.00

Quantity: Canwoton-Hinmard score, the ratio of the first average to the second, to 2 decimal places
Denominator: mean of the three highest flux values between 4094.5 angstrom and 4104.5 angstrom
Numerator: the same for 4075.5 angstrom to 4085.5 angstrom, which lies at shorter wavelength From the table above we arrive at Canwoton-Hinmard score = 1.23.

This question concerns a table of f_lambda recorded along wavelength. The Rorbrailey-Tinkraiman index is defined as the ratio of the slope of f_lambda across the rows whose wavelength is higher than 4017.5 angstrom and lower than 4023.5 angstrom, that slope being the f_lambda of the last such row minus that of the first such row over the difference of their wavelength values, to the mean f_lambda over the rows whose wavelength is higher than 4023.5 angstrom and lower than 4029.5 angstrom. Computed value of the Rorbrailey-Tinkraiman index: -0.013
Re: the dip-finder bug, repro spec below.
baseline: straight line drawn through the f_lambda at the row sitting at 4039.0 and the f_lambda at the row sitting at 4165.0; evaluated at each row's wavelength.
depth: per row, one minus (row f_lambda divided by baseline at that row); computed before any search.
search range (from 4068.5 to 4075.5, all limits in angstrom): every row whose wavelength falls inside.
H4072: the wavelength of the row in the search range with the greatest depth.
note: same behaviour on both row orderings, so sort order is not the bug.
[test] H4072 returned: 4075.0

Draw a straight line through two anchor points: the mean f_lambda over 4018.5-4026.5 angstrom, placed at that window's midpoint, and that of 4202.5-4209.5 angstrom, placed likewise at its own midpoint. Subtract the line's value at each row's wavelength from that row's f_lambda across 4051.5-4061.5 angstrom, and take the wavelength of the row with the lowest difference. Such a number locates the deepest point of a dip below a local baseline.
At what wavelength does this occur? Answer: 4052.0 angstrom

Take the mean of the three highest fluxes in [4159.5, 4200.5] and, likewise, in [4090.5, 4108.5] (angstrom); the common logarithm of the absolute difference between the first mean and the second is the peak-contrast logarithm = -1.1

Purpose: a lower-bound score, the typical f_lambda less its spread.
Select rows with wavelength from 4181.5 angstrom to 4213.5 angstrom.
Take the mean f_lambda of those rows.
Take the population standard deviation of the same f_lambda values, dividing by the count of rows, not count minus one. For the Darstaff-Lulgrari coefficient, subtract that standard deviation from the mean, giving 0.96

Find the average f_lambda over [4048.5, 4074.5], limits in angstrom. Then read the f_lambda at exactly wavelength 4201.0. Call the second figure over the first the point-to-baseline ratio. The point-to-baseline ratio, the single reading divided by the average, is 0.81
